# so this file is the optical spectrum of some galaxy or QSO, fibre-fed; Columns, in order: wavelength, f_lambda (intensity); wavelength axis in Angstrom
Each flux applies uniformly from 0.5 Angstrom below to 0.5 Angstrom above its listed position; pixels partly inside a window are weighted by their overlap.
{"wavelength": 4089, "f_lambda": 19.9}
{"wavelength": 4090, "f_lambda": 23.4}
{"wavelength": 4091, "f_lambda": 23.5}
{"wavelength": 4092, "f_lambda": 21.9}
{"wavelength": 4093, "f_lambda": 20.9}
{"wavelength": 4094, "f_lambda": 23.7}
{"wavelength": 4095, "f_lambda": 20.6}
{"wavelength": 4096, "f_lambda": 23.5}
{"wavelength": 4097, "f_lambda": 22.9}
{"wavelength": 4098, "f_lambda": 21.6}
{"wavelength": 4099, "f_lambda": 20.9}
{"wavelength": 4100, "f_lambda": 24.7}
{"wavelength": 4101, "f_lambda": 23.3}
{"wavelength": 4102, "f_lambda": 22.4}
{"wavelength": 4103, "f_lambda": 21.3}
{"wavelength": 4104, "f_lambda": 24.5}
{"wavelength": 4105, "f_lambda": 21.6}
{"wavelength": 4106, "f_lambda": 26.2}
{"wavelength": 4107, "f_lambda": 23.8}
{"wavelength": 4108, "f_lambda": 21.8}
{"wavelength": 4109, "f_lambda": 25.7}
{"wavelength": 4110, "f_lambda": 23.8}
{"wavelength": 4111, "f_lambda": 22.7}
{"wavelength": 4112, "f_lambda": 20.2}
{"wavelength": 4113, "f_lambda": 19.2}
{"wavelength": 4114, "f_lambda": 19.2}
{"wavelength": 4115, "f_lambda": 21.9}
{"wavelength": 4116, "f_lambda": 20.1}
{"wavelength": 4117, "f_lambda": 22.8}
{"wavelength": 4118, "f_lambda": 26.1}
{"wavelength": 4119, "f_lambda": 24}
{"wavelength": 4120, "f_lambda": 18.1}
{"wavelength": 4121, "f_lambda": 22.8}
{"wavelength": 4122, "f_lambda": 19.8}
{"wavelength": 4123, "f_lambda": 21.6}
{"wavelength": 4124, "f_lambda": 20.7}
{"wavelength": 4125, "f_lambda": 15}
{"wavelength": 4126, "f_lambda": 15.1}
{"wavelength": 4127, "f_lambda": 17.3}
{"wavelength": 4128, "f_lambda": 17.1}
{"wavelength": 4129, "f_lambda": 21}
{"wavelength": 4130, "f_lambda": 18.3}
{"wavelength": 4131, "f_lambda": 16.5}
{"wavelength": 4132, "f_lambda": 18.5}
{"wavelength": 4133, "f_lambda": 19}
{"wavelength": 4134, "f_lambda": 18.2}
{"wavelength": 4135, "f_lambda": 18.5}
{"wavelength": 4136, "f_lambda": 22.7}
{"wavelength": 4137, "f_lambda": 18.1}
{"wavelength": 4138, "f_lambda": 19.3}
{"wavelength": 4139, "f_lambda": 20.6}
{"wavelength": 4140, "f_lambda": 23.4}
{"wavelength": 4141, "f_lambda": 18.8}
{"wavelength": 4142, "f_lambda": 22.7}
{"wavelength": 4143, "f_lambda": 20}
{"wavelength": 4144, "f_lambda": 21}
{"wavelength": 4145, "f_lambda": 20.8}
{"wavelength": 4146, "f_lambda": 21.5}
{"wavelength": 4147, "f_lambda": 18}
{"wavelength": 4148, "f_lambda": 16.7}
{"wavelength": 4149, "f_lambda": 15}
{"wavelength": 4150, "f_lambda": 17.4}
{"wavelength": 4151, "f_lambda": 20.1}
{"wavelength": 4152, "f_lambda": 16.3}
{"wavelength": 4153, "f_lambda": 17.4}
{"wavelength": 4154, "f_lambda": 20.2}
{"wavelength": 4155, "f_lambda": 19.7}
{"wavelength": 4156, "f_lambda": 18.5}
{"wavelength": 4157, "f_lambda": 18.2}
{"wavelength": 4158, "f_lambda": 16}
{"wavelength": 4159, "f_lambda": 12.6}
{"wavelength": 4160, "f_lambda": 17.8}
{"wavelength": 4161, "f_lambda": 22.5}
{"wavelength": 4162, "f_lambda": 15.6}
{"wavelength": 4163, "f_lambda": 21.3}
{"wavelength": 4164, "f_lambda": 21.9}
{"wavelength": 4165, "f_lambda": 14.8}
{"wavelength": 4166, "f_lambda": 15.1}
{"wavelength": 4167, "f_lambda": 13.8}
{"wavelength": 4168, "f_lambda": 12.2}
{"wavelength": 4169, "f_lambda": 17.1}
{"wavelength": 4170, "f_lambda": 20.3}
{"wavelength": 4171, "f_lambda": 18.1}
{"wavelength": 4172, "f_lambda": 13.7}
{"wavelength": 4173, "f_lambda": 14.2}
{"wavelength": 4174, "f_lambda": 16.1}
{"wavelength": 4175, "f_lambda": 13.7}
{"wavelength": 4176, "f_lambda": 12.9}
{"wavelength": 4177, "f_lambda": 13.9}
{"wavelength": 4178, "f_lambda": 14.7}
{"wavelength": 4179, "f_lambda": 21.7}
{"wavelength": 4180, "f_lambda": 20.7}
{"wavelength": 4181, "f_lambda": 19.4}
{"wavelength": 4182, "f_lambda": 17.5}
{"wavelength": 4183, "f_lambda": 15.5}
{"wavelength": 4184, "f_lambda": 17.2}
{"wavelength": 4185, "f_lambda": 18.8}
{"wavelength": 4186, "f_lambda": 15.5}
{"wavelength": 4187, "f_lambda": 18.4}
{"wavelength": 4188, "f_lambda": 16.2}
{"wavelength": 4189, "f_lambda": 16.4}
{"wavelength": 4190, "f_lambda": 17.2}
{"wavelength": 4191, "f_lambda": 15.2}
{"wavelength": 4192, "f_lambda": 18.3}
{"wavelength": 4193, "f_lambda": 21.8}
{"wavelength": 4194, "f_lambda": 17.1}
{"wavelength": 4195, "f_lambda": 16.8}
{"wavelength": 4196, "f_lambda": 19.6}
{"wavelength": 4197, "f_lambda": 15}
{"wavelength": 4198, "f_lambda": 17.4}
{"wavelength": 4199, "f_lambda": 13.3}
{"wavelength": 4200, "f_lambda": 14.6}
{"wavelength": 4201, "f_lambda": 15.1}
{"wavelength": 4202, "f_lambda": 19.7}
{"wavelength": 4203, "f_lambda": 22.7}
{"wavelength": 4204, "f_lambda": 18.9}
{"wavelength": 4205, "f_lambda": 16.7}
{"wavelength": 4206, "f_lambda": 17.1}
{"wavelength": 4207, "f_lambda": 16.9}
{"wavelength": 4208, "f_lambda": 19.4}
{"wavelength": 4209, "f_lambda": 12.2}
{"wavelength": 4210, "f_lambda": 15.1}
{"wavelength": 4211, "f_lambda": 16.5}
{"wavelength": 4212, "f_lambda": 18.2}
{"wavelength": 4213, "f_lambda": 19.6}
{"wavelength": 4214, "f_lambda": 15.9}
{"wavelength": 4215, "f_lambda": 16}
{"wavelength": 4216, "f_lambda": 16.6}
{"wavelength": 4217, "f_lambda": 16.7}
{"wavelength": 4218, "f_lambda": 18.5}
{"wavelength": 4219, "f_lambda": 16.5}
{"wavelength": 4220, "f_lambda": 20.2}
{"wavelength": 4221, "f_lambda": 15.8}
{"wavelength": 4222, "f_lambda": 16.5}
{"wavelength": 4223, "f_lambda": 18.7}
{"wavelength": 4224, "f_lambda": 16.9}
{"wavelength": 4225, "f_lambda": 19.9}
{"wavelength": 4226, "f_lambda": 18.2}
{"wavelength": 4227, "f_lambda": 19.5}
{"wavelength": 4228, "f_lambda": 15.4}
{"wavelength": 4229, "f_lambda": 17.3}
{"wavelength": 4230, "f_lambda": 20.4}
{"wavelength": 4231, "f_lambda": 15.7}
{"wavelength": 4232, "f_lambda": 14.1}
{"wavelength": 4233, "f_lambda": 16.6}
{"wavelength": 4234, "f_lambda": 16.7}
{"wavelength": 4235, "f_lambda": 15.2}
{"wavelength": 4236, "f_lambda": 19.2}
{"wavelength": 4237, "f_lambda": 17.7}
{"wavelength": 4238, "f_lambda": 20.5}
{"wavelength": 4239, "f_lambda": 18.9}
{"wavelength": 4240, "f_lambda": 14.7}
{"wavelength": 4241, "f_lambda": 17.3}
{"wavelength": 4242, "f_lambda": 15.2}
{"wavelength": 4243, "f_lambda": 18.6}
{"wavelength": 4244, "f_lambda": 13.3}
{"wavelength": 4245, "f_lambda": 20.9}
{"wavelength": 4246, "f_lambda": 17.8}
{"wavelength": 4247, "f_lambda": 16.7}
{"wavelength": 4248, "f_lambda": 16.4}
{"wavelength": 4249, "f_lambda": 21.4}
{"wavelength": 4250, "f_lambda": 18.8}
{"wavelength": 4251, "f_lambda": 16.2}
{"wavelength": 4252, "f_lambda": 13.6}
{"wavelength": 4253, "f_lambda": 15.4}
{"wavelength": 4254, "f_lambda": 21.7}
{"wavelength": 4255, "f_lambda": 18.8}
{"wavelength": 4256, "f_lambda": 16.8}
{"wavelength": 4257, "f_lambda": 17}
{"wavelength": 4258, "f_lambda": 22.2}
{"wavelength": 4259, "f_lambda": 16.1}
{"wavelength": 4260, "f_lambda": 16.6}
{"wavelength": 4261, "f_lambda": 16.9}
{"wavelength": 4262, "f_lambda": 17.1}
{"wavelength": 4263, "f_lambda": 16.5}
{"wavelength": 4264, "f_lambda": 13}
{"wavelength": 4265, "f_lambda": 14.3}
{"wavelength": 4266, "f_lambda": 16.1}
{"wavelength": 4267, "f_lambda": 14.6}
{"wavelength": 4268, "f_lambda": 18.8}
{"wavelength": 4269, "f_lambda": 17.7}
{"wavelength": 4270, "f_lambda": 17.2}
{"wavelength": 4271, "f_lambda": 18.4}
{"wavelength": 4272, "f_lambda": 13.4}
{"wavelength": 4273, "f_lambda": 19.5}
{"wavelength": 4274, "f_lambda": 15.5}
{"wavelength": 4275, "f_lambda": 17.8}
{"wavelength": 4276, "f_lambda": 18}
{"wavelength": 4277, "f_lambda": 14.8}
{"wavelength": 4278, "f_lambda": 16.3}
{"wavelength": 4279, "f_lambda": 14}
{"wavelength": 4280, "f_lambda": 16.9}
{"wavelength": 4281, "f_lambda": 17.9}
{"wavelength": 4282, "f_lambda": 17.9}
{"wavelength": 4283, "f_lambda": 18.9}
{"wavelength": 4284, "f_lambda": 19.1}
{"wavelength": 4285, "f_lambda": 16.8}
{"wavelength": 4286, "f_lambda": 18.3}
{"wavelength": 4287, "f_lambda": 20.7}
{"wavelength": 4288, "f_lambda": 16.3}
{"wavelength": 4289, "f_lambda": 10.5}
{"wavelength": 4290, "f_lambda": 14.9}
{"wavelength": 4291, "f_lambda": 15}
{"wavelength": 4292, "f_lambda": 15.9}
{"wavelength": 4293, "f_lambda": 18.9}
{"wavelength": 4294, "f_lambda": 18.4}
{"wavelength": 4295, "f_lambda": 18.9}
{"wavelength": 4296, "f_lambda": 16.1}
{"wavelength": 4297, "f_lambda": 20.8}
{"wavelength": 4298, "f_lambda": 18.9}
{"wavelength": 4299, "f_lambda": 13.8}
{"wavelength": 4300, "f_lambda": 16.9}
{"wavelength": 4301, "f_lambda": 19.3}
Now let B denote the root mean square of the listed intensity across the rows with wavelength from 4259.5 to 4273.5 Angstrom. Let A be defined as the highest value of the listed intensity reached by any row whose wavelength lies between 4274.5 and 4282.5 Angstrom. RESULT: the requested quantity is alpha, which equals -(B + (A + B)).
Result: -51.1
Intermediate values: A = 18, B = 16.5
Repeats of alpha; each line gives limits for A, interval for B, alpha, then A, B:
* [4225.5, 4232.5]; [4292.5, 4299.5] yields -56.6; 20.4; 18.1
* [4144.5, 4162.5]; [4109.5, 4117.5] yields -65.1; 22.5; 21.3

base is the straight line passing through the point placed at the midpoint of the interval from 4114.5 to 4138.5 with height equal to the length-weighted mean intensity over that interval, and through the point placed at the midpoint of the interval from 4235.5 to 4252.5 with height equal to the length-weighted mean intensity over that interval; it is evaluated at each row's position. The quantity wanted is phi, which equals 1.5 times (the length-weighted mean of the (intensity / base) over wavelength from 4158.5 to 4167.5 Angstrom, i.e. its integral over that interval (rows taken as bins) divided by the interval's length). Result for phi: 1.36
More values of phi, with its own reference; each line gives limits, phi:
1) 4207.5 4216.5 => 1.38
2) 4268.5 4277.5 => 1.50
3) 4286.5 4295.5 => 1.50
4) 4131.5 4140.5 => 1.52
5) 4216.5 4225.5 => 1.49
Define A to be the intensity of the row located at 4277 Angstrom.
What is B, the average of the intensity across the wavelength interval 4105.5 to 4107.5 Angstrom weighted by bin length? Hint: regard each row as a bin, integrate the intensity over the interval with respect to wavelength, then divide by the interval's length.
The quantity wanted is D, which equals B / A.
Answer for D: 1.69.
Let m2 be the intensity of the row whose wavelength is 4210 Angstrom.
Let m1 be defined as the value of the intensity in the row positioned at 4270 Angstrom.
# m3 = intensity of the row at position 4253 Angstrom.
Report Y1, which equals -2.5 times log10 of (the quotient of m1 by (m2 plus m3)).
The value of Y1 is 0.6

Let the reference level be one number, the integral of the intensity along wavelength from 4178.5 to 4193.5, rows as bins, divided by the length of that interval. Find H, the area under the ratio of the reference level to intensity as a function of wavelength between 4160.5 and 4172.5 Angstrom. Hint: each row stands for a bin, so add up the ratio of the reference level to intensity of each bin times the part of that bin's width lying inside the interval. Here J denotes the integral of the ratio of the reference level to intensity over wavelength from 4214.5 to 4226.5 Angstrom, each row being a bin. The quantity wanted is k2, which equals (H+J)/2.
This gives 12.7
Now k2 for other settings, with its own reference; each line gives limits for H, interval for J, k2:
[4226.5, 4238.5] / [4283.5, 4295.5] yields 12.9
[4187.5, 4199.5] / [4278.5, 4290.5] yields 13.0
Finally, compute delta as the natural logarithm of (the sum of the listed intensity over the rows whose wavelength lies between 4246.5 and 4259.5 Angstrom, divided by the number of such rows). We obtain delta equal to 2.878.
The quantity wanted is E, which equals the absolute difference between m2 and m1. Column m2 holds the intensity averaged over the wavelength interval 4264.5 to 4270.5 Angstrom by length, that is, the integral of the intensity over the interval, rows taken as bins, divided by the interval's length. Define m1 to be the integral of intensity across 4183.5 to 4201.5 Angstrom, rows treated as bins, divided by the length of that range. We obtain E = 0.4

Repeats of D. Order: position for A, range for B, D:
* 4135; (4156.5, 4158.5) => 0.92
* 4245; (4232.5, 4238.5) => 0.84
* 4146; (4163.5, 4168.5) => 0.72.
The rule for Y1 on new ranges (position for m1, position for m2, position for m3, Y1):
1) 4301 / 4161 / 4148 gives 0.8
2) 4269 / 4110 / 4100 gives 1.1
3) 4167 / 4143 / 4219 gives 1.1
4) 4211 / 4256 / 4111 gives 0.9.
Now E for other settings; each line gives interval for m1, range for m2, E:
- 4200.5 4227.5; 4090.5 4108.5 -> 5.2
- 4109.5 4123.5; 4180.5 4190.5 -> 4.4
